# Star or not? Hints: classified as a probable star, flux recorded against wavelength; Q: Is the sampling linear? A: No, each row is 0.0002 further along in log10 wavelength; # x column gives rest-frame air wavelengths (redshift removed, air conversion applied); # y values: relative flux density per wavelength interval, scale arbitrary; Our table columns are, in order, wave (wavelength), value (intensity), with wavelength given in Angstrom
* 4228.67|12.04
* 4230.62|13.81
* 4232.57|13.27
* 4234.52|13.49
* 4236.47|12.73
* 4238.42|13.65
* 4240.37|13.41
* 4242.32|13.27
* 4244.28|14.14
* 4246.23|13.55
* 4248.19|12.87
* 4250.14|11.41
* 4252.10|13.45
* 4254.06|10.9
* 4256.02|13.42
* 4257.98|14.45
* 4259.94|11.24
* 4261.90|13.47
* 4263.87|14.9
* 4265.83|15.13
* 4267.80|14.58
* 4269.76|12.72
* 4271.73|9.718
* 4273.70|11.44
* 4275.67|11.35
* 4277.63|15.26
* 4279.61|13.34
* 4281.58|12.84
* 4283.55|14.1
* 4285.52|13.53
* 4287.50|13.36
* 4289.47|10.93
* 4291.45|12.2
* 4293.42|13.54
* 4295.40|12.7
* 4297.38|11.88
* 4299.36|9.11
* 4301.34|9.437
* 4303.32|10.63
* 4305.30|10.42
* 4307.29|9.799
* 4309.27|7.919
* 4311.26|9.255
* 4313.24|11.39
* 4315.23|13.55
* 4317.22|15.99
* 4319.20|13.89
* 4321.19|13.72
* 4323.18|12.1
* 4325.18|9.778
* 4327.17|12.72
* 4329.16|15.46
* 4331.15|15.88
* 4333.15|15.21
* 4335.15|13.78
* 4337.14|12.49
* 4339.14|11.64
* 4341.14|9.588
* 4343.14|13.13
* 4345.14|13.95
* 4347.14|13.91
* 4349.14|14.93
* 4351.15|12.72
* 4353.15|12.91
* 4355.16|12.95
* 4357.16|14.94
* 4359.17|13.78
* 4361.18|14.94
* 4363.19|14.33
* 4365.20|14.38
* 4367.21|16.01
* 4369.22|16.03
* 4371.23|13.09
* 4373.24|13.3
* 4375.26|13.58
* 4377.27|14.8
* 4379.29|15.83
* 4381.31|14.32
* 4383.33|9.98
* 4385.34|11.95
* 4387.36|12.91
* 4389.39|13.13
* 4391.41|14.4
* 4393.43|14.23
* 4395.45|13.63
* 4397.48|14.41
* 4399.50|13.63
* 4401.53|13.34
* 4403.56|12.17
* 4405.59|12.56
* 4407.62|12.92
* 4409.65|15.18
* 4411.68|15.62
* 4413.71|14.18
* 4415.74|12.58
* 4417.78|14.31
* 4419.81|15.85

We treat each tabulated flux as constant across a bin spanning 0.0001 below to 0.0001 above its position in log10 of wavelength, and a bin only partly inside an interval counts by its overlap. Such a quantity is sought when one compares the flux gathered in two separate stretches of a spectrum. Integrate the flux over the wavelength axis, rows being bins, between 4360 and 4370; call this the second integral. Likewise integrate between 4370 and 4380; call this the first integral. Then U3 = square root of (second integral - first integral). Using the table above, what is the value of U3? 3.1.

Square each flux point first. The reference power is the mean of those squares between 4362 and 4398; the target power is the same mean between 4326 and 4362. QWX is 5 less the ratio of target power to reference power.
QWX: 4.04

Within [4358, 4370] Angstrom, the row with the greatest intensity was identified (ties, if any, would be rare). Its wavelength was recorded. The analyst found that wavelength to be 4369.22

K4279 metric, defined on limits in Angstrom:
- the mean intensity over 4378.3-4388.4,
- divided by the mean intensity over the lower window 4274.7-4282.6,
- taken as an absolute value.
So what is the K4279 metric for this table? 0.98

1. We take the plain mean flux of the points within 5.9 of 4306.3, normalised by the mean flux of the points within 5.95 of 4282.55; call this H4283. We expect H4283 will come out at 0.70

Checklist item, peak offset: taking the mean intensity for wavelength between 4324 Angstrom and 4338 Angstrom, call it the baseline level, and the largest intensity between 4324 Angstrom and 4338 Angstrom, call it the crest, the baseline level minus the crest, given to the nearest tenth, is -2.3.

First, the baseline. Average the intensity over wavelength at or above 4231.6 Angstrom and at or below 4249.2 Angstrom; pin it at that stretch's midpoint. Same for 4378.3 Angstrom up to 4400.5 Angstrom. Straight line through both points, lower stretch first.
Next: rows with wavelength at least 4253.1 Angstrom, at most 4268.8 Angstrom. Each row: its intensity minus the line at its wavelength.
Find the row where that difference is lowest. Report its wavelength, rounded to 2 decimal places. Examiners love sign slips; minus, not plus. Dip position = 4254.06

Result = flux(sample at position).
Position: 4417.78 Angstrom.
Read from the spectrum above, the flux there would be 14.31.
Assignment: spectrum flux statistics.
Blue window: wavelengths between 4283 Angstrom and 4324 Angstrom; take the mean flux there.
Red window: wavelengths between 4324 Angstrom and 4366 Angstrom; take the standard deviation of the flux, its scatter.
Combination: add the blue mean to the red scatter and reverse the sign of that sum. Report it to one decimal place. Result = -13.5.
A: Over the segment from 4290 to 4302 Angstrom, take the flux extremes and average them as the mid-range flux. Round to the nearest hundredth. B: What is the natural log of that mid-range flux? 2.43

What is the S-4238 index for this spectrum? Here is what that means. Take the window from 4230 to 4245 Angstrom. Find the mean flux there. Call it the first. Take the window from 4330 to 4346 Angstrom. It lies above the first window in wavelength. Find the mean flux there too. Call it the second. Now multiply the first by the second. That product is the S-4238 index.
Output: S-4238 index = 178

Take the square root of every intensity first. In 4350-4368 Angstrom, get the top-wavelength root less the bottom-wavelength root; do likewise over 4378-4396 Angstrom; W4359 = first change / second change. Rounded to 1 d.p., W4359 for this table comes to -1.5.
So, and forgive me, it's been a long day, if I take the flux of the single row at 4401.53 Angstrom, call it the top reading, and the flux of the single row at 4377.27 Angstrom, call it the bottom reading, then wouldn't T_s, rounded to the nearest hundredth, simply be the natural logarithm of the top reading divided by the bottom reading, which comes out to -0.10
